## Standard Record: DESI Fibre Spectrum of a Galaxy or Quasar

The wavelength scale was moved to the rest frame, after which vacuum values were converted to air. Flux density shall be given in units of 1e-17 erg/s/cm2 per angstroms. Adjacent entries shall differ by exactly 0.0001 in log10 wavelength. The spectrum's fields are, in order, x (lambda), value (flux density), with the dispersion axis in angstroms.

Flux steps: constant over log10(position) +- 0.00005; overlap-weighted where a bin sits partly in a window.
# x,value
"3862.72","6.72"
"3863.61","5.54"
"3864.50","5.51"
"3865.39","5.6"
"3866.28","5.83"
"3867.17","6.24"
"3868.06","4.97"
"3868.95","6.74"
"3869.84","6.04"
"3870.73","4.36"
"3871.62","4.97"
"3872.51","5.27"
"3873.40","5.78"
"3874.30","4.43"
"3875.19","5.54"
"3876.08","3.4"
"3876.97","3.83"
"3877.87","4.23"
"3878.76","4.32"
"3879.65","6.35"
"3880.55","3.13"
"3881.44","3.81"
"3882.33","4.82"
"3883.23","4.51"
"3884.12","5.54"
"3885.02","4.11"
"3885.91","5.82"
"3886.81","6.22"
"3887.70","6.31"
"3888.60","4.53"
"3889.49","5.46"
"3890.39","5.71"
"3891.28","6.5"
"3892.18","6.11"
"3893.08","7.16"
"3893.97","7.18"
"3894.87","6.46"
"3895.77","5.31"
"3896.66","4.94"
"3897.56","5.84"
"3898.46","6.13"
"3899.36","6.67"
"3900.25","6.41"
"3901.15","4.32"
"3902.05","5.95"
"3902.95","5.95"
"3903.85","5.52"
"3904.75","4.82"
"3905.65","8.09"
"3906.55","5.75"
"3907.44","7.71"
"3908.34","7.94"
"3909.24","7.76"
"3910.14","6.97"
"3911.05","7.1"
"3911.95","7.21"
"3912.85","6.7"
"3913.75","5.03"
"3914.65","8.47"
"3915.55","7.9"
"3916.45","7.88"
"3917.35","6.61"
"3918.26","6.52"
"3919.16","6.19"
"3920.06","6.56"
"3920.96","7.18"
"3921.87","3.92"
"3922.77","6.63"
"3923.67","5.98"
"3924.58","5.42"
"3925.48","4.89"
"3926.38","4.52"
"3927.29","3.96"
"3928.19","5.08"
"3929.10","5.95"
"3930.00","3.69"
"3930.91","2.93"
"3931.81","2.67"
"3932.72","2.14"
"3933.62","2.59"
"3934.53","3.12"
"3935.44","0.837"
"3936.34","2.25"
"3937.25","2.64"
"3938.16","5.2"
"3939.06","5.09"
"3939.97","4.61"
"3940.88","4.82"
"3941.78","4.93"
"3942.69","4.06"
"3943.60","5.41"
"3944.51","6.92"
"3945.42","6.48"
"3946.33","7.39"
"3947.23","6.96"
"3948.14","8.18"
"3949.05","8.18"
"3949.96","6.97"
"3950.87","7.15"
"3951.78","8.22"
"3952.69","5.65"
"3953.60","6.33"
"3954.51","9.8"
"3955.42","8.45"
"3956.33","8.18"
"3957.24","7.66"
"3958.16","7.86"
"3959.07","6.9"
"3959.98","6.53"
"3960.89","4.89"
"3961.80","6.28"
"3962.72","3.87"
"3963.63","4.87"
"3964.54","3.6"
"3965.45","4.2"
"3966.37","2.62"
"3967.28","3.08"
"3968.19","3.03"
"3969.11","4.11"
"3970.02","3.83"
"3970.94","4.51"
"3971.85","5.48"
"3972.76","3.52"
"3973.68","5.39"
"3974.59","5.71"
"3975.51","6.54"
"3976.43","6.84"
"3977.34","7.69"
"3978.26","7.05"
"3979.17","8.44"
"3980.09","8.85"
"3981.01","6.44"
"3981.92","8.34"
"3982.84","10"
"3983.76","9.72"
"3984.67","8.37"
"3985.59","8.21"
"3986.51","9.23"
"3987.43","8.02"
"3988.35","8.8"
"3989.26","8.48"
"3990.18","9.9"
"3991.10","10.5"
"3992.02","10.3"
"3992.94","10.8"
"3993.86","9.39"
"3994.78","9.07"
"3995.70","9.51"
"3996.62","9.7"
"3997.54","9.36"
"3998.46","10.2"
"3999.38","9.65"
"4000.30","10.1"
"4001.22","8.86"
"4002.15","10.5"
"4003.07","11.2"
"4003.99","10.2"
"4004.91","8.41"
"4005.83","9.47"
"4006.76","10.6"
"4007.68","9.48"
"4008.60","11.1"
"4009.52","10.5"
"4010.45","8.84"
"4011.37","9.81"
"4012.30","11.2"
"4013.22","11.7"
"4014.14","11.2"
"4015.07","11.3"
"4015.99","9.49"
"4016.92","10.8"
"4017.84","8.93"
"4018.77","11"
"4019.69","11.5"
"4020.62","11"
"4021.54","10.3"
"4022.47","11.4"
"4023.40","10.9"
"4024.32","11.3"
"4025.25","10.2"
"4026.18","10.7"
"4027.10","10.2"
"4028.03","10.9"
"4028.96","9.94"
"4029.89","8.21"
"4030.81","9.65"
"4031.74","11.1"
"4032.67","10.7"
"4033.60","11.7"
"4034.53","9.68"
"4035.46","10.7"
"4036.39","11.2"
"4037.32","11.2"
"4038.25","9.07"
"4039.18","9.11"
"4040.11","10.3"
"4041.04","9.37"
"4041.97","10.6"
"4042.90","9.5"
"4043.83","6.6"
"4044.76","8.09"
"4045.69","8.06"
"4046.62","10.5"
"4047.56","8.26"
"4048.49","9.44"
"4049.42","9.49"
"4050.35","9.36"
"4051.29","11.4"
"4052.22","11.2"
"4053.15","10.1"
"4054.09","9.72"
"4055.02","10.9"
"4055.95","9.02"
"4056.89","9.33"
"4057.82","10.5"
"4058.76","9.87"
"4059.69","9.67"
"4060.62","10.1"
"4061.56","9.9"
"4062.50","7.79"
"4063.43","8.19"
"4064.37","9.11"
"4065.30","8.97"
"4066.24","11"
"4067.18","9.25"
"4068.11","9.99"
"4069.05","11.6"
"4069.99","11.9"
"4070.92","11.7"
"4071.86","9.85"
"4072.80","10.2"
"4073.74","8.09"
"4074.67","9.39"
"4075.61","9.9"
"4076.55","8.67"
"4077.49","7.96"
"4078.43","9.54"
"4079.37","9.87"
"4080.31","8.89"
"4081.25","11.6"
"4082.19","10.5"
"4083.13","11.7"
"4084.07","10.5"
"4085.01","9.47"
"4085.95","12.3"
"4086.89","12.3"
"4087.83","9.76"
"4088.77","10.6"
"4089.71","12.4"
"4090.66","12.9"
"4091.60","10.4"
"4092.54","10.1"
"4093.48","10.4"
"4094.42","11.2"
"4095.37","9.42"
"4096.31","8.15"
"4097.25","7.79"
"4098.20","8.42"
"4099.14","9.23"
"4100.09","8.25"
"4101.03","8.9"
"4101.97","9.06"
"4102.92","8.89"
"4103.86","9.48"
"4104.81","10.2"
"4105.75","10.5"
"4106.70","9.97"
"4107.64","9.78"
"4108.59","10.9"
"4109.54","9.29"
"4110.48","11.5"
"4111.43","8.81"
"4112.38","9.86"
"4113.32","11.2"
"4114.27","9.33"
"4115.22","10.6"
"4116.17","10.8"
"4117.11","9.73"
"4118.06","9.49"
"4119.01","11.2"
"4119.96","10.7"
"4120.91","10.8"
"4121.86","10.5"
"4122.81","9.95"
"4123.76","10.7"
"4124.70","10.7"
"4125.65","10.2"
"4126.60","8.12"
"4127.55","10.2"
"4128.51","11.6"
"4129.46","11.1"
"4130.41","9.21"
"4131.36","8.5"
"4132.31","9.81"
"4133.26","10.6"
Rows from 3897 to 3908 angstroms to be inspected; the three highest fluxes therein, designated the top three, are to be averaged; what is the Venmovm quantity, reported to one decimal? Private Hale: 7.5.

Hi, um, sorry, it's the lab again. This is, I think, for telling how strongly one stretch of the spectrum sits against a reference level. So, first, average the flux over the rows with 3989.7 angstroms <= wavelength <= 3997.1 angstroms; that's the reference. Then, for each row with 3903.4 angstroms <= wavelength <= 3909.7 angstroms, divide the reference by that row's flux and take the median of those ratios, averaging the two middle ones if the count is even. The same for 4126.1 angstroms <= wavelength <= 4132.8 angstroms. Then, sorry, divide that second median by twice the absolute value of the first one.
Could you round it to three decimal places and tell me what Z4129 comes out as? 0.393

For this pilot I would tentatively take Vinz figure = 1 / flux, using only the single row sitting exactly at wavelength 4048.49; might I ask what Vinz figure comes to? 0.11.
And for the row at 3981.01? 0.16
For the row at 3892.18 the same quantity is 0.16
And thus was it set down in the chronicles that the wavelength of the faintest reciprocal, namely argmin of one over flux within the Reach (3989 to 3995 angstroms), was 3992.94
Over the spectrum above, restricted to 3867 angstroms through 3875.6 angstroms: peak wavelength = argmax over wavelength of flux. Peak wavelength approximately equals 3868.95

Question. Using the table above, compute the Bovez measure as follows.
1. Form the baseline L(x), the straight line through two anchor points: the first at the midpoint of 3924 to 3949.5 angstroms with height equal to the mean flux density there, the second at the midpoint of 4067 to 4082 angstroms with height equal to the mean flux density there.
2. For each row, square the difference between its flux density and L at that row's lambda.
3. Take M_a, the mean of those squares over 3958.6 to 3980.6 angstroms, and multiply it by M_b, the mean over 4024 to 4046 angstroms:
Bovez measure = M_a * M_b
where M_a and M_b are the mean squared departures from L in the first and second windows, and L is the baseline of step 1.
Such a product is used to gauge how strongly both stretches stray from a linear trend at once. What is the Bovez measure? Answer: 12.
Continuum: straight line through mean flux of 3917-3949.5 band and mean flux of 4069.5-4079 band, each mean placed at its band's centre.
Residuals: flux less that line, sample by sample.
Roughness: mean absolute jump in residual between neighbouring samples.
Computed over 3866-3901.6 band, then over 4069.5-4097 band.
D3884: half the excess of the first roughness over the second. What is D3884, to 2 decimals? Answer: -0.14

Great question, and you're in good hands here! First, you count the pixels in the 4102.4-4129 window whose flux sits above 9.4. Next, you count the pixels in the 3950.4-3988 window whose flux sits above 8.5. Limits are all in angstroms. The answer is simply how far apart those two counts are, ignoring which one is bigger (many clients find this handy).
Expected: 18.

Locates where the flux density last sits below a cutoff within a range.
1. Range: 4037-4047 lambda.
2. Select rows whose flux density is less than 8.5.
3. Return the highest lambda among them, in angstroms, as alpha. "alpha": 4045.69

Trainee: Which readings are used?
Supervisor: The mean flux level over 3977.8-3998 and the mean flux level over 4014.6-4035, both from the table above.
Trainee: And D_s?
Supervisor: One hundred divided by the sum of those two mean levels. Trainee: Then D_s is 5.1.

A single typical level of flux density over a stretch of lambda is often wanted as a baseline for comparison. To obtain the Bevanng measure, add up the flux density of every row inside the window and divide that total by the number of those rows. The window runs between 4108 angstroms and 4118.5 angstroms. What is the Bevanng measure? 10.1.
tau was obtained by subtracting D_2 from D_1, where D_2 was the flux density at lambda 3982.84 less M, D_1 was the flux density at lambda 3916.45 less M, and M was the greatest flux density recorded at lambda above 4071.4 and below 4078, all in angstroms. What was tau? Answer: -2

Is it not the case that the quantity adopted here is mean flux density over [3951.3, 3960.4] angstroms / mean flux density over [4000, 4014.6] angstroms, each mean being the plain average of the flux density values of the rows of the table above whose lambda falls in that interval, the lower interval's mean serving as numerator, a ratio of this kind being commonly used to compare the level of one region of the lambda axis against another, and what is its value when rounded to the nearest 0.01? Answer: 0.74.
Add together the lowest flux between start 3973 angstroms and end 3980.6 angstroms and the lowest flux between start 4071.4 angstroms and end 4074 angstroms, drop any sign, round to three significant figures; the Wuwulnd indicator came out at 13.5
